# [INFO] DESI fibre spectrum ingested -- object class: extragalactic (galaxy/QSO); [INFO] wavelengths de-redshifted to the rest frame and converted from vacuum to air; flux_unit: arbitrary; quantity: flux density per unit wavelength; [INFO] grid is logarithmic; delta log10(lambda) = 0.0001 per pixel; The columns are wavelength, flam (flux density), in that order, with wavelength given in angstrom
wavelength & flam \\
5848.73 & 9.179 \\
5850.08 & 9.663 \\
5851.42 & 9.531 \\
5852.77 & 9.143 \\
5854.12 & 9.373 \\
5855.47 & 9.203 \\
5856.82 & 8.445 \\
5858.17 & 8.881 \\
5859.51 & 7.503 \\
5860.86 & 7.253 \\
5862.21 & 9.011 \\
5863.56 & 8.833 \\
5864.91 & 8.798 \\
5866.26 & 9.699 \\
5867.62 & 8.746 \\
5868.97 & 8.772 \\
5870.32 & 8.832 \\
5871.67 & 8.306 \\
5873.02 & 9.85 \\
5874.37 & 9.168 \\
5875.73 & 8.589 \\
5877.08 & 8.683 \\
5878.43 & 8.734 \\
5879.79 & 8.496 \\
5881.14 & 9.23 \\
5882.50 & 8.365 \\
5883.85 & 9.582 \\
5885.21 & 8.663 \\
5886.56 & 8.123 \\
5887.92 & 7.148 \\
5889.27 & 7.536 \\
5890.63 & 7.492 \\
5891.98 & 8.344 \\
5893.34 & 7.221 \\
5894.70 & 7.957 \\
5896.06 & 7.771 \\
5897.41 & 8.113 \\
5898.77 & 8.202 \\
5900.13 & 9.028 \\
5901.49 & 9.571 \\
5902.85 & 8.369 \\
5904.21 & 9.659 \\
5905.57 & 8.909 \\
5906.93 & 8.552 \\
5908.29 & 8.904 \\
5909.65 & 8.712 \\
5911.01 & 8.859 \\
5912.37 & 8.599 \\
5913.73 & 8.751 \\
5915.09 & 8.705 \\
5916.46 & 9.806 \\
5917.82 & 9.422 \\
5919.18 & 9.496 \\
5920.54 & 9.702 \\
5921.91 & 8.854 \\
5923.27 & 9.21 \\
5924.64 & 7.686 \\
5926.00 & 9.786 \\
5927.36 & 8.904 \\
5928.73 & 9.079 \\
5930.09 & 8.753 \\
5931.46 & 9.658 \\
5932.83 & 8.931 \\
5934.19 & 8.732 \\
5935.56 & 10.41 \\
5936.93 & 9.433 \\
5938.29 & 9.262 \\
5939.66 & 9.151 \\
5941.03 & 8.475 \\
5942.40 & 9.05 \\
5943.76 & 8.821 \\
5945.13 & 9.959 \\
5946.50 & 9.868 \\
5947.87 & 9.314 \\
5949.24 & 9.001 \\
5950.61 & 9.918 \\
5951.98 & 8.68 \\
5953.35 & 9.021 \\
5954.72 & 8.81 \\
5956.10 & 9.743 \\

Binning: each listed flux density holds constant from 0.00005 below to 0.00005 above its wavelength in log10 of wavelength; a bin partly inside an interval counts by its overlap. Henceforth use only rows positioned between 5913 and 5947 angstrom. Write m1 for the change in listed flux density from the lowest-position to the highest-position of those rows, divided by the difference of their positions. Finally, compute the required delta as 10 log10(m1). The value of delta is -15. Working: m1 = 0.034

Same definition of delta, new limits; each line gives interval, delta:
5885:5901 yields -16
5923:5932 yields -13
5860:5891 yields -21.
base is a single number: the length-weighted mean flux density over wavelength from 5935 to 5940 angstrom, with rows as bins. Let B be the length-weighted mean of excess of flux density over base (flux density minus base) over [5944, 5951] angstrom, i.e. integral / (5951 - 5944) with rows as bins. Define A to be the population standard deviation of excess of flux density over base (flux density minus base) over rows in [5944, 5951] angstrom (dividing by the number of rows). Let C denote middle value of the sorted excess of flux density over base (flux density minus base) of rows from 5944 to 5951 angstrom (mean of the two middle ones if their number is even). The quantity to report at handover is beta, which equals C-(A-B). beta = -0.1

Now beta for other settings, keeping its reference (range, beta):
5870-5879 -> -2.0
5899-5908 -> -1.7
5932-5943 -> -1.4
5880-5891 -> -3.4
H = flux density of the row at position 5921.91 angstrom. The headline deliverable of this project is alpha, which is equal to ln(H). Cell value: 2.18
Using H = 8.854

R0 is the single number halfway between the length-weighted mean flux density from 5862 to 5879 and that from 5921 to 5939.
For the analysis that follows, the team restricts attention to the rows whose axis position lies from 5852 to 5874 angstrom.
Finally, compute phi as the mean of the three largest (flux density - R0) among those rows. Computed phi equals 0.61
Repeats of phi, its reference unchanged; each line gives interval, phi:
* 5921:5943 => 0.92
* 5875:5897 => 0.15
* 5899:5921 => 0.69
